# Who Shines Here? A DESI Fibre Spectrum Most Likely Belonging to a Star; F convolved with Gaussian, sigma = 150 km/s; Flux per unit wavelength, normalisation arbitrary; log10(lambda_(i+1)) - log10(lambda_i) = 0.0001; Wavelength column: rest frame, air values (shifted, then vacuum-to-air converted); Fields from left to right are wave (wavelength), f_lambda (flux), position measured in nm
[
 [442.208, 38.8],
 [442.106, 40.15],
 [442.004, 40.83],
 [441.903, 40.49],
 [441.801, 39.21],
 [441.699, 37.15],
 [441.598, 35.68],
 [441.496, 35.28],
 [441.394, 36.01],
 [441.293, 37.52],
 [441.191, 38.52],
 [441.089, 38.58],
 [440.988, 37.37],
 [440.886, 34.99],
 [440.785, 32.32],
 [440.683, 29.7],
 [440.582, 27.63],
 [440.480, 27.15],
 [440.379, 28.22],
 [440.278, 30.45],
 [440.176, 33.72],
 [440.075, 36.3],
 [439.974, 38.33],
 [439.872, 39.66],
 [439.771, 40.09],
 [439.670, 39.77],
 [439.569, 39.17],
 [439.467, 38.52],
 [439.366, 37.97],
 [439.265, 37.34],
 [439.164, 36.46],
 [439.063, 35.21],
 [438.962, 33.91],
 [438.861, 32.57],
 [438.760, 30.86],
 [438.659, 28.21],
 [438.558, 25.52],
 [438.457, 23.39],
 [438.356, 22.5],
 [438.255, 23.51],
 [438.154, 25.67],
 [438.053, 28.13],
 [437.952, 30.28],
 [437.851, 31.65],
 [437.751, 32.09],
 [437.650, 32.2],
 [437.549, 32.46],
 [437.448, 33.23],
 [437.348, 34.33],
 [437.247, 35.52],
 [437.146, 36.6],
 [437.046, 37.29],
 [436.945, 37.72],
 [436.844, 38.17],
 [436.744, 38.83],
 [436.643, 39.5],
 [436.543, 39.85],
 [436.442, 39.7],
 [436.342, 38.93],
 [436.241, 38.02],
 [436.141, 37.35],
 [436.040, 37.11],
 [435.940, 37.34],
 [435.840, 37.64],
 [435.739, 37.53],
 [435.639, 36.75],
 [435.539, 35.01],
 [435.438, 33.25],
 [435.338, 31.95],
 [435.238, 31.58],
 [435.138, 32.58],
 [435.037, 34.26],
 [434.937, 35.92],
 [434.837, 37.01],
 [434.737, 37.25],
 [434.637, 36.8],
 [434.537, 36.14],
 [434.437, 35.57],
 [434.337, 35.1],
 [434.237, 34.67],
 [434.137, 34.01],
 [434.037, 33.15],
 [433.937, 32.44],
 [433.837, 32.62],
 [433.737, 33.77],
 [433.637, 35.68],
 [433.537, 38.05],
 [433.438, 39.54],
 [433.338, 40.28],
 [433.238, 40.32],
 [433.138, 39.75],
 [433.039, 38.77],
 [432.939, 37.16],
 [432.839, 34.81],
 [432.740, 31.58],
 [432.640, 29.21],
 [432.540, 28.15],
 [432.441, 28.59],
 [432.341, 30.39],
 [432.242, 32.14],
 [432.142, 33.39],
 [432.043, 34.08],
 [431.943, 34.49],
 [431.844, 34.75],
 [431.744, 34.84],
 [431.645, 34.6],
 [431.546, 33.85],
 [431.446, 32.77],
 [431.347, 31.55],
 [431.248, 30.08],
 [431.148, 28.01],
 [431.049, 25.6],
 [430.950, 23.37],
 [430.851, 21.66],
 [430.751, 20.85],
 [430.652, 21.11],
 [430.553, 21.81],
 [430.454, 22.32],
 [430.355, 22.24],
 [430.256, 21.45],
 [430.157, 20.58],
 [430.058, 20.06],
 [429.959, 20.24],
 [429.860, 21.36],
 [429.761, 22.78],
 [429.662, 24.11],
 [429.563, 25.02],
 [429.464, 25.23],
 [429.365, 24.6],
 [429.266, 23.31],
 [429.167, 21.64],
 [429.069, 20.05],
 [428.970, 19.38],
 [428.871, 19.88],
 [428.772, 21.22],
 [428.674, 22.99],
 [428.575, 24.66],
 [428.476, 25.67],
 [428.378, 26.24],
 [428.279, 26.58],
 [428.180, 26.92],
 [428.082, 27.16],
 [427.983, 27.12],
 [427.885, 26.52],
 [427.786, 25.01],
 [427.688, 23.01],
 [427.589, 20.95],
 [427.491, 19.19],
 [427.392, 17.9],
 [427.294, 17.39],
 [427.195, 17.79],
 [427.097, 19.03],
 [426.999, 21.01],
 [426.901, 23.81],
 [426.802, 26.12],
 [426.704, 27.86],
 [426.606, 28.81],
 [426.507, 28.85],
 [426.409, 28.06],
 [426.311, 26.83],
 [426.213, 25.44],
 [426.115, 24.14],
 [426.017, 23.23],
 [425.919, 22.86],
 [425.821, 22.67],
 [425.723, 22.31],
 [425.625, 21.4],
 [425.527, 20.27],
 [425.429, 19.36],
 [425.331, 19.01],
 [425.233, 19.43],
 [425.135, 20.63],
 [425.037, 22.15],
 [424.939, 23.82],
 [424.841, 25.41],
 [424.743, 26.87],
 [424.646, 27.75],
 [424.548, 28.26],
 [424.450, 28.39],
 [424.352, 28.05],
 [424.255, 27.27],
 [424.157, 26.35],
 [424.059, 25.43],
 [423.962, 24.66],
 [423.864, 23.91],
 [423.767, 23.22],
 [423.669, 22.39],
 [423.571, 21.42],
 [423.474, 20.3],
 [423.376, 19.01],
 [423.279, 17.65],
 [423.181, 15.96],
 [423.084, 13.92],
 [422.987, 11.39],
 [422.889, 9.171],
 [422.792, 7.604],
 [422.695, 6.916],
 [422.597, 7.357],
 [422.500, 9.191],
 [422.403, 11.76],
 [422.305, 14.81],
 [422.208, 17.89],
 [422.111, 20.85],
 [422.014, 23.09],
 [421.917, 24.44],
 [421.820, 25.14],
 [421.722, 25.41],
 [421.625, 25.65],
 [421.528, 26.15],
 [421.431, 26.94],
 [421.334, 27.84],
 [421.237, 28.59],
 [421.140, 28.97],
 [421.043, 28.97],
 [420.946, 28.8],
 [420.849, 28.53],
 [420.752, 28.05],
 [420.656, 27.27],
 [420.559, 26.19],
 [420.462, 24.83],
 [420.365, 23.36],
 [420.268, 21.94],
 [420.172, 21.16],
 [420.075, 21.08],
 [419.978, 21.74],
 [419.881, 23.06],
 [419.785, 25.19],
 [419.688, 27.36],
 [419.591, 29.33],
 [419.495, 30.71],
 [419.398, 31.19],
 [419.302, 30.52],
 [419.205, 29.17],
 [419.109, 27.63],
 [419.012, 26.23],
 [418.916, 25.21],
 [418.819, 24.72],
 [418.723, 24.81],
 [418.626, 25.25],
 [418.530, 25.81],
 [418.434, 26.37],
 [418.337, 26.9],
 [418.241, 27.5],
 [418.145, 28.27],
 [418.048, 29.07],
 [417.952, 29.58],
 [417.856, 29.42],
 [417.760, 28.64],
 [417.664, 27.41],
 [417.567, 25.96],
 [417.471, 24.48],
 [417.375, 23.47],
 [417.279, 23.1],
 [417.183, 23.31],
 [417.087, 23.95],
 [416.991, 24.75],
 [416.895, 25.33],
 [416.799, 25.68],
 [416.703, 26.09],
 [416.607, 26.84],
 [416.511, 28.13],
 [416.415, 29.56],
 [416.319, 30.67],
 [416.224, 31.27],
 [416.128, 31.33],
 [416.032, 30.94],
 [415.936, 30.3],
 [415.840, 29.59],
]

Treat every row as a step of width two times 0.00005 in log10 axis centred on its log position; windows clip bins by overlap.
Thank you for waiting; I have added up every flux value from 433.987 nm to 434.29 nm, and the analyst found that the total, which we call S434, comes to 102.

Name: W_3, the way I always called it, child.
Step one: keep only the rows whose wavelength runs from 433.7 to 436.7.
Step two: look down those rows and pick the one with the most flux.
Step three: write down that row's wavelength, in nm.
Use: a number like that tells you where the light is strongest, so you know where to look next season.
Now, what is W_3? 436.543 nm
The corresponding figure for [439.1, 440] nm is 439.771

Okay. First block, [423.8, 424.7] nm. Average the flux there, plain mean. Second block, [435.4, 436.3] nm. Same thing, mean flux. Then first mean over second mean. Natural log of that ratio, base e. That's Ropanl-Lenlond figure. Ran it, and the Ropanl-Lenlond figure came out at -0.32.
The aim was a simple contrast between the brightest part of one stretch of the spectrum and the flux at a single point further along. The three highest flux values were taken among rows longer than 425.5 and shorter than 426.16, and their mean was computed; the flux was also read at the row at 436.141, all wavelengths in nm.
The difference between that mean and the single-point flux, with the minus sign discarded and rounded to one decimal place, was 13.9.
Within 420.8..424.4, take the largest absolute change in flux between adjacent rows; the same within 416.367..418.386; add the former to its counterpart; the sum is 4.6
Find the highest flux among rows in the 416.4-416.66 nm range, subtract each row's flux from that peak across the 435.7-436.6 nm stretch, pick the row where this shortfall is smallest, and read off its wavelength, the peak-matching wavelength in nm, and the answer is 436.543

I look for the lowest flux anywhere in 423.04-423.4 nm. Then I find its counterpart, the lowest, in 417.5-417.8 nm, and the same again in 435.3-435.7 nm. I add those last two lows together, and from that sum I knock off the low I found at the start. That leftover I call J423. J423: 44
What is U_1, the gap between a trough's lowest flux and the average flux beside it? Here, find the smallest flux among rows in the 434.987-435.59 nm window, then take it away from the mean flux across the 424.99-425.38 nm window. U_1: -11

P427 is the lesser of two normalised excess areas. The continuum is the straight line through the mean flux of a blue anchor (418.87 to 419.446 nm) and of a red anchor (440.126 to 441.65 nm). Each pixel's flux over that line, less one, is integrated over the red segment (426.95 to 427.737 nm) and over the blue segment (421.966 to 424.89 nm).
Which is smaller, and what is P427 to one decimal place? -1.0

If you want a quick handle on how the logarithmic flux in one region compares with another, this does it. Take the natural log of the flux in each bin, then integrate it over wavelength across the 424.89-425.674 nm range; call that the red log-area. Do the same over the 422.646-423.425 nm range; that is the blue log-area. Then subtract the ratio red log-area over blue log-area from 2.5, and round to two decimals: 1.27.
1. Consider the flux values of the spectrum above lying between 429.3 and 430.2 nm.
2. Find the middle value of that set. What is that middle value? 22.8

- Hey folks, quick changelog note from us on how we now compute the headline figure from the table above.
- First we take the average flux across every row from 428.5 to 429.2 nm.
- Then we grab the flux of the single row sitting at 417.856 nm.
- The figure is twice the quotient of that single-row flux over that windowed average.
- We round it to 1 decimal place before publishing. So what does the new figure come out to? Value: 2.7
